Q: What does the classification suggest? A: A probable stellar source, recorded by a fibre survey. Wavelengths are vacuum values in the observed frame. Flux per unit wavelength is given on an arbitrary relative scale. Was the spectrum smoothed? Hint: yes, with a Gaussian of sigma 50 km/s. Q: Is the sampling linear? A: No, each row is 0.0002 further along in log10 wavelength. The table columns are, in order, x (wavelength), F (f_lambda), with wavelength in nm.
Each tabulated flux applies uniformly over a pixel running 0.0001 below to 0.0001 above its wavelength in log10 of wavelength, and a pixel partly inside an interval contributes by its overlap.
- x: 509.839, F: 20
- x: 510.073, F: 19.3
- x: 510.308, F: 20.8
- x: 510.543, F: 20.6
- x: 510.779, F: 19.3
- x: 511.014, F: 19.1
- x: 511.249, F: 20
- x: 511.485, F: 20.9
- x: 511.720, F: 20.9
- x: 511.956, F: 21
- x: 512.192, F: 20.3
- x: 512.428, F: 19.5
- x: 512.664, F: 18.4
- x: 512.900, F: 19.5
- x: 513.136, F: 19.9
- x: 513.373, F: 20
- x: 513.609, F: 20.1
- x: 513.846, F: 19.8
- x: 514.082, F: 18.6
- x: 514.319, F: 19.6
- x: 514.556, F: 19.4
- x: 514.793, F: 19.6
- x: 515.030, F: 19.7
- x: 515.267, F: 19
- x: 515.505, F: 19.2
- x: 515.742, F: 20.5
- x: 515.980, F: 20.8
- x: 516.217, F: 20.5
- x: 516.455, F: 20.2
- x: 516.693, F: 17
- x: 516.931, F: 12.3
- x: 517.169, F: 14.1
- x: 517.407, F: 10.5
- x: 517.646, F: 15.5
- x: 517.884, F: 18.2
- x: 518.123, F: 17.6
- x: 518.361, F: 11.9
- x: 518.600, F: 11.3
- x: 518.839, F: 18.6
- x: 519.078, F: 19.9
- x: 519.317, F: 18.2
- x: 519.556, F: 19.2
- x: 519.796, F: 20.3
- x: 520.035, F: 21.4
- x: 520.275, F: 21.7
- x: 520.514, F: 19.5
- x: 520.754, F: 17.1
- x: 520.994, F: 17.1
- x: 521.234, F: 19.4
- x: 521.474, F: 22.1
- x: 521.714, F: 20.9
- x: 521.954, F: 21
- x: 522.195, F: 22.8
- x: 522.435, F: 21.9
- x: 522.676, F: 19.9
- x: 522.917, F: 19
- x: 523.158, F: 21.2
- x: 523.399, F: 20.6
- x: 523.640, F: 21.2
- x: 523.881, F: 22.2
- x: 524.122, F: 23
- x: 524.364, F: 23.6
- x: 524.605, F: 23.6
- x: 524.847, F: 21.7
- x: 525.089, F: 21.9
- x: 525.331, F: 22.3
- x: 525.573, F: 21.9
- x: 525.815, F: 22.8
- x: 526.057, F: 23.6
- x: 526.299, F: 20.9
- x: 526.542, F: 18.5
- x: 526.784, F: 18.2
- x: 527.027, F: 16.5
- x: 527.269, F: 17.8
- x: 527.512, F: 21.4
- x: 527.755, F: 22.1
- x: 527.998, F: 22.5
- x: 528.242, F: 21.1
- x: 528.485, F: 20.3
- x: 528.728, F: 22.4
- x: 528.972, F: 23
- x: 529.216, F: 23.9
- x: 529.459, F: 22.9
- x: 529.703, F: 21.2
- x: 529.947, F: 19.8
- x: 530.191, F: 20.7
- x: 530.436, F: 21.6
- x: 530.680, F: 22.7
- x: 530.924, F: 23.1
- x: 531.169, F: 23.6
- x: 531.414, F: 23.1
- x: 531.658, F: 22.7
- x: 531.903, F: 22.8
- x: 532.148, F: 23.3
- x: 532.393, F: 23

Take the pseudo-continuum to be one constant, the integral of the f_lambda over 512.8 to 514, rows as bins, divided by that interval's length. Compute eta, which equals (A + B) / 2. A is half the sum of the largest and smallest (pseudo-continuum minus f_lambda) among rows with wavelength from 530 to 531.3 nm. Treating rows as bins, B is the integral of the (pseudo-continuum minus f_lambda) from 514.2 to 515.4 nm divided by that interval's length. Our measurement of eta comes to -1.0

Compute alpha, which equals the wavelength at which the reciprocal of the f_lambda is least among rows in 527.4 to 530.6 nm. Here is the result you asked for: 529.216 nm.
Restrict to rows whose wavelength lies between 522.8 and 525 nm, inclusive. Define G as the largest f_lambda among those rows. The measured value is 23.6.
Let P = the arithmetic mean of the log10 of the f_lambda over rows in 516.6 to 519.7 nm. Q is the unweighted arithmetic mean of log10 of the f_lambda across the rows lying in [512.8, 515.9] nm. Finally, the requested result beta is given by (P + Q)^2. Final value 6.15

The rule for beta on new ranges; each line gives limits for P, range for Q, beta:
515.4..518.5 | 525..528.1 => 6.40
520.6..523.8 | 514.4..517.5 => 6.51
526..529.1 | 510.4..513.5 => 6.82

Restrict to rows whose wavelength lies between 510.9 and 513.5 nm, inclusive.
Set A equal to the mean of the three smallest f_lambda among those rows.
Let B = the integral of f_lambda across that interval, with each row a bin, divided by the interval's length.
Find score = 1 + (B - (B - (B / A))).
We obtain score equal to 2.05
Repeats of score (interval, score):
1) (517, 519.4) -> 2.38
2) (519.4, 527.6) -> 2.23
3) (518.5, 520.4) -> 2.18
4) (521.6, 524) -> 2.06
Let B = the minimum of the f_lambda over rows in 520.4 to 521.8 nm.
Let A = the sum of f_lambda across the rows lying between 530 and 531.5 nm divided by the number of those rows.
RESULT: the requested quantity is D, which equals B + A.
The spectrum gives 40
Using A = 22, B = 17.1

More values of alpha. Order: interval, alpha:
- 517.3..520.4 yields 520.275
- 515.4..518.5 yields 515.980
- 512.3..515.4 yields 513.609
